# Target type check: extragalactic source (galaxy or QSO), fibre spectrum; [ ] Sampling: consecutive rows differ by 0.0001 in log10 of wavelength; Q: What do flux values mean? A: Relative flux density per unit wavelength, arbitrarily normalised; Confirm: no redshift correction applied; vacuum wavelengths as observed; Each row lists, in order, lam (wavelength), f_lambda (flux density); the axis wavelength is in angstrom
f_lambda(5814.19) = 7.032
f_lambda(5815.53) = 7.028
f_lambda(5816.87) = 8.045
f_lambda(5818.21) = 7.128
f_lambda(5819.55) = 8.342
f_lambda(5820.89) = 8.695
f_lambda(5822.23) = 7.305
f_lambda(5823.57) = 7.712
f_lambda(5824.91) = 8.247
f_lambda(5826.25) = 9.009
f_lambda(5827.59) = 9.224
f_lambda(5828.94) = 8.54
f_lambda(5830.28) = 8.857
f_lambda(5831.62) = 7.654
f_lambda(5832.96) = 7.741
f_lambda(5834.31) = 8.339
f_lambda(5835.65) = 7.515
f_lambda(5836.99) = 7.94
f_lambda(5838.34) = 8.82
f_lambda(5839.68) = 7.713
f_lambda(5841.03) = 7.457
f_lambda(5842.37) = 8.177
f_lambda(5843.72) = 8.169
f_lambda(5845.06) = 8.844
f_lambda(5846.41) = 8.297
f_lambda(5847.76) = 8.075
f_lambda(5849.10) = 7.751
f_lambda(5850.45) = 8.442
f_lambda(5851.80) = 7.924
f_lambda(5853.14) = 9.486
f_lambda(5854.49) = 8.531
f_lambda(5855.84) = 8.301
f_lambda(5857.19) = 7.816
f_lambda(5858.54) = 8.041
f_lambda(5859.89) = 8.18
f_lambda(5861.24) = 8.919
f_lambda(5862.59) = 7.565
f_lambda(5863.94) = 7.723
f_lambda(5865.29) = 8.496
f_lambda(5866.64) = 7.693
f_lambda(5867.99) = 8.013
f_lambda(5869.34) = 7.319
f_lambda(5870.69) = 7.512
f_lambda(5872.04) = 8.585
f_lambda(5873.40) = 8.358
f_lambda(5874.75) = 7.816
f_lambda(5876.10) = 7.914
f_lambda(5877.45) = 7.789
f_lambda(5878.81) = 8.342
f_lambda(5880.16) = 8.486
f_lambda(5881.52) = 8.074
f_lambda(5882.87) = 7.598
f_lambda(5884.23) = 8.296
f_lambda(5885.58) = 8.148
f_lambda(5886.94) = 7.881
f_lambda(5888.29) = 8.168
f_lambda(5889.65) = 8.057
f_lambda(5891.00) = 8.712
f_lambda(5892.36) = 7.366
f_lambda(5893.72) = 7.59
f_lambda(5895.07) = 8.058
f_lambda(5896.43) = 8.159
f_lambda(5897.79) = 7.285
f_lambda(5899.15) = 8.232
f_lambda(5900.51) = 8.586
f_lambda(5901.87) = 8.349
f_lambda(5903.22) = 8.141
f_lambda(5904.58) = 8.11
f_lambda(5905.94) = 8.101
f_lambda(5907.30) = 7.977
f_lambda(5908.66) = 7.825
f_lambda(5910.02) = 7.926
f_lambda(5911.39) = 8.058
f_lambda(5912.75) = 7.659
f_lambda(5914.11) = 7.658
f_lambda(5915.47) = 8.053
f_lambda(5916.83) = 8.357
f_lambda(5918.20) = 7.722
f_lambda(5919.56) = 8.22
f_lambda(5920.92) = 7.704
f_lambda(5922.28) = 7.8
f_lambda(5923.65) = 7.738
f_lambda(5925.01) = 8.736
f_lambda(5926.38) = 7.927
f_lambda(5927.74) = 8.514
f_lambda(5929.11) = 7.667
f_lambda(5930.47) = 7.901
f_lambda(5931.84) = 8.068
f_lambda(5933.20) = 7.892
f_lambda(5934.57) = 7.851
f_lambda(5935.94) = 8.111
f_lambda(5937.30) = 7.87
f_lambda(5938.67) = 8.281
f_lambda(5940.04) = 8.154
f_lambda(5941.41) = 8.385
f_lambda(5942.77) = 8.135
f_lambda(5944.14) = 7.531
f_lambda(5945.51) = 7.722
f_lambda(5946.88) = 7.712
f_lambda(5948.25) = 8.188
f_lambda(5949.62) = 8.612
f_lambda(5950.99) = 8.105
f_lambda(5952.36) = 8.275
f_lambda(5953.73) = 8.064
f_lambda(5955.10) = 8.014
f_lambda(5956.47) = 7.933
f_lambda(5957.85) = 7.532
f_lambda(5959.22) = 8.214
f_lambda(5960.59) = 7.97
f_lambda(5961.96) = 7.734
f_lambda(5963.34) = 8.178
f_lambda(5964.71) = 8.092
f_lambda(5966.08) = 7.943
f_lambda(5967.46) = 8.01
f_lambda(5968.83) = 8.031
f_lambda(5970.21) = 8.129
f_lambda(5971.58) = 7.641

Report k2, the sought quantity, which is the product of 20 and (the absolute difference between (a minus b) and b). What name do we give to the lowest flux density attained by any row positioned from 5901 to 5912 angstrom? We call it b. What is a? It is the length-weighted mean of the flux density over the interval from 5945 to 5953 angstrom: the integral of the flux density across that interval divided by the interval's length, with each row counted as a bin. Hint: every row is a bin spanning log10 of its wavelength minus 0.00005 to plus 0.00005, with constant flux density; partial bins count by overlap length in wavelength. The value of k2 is 151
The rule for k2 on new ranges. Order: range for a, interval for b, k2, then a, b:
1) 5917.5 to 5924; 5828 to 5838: 144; 7.84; 7.515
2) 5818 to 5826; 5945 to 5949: 148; 8.01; 7.712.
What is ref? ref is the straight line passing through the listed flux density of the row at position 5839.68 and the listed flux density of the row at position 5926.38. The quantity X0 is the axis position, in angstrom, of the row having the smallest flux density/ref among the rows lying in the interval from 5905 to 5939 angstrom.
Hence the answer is 5929.11 angstrom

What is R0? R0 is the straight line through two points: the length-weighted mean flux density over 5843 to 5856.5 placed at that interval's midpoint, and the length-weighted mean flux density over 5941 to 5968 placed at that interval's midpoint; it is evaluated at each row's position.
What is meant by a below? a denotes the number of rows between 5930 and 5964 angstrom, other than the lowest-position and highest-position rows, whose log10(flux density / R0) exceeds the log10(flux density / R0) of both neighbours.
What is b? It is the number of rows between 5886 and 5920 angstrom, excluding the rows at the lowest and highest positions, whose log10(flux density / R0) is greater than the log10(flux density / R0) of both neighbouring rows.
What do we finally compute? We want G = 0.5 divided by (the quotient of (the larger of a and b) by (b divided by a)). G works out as 0.047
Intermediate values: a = 8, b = 6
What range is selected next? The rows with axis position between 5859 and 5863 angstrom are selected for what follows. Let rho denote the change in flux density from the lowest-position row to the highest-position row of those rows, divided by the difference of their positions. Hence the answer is -0.23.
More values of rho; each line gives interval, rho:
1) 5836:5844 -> 0.03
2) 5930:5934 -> 0.00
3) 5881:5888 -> -0.04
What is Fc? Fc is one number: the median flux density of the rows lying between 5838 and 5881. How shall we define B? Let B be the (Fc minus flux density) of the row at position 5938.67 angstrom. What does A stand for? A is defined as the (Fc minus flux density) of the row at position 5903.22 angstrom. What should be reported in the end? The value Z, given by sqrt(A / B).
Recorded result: 0.3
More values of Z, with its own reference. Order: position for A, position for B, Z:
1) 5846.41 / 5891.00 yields 0.5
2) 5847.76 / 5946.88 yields 0.3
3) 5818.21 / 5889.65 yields 3.9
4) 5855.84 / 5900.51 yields 0.6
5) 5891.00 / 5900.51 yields 1.1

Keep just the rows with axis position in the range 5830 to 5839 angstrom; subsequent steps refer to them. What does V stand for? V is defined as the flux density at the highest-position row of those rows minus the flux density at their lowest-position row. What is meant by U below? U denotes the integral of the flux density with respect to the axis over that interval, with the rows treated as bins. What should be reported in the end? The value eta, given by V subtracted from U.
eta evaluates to 73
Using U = 72.8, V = 0.0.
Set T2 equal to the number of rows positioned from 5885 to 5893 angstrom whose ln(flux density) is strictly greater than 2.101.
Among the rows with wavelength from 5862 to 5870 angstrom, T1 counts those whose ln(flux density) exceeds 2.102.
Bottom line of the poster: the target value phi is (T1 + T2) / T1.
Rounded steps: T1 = 1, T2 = 1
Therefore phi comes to 2.0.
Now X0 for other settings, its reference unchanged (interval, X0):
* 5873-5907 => 5897.79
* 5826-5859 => 5841.03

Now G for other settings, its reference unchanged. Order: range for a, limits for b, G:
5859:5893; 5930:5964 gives 0.049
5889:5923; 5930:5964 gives 0.083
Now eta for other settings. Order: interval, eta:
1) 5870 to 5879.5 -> 76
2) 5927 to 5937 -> 80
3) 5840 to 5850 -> 81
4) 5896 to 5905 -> 73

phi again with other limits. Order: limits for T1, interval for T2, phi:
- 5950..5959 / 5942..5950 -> 3.0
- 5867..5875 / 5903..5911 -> 1.0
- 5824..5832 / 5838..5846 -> 1.6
